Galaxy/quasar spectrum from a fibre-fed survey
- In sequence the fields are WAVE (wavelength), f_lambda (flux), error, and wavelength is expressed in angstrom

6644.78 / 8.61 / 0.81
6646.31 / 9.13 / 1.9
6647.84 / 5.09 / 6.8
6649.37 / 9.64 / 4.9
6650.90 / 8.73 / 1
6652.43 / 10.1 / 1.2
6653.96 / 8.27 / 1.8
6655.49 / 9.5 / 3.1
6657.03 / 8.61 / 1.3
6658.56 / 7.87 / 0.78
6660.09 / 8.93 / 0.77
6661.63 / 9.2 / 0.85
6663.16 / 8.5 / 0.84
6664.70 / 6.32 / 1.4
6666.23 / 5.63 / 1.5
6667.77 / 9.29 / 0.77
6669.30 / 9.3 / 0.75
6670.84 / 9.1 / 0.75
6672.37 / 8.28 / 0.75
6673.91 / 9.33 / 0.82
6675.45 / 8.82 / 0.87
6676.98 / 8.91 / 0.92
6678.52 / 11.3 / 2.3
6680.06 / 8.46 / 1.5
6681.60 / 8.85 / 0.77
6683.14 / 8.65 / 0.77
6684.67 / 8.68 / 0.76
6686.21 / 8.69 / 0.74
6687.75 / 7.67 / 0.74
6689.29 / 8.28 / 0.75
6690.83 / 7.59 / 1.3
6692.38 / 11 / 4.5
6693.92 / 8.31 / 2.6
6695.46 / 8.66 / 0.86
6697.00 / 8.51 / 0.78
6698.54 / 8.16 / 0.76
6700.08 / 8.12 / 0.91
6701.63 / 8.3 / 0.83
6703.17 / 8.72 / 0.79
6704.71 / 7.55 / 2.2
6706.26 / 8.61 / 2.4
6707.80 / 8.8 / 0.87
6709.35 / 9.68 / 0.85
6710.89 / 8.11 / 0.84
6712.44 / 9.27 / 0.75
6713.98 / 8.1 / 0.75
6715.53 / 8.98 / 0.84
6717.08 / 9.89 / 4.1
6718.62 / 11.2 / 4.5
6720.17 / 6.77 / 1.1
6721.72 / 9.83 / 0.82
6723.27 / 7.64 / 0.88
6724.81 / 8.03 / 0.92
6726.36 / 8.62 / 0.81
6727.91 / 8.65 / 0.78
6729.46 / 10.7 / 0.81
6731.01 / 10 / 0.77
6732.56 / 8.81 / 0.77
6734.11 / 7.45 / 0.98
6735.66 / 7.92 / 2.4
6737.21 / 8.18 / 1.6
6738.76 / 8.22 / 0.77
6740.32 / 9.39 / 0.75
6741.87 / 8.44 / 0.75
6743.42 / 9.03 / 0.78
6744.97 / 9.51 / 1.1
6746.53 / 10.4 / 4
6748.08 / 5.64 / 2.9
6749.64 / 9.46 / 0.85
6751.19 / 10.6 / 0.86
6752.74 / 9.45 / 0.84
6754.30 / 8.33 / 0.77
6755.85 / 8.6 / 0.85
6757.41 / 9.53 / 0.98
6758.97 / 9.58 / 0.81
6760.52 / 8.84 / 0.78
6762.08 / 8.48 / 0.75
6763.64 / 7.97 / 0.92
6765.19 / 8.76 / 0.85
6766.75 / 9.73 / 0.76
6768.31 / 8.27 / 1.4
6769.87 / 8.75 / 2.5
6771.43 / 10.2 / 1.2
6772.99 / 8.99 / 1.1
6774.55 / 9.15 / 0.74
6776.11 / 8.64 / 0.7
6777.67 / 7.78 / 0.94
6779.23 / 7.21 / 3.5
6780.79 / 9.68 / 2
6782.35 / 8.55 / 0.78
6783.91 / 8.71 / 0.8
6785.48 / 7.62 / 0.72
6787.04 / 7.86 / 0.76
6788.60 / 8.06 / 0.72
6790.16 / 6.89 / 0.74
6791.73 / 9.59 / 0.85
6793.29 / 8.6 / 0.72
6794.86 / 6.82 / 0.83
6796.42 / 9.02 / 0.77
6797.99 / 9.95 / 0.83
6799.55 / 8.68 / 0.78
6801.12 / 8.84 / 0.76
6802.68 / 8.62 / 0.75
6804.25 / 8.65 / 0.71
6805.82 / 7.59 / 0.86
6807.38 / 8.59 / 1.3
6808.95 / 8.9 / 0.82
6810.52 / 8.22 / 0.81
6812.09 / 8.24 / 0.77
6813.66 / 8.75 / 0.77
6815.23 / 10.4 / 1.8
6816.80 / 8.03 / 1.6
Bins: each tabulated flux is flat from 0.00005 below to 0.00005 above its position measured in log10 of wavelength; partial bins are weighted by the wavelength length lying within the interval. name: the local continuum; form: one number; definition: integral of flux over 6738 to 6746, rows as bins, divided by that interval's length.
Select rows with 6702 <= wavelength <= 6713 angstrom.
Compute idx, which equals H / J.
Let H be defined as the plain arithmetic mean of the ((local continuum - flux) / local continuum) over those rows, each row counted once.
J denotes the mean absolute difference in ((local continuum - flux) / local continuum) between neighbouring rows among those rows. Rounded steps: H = 0.031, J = 0.112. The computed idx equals 0.3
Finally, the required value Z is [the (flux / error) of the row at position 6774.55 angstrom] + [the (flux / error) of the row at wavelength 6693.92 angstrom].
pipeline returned 16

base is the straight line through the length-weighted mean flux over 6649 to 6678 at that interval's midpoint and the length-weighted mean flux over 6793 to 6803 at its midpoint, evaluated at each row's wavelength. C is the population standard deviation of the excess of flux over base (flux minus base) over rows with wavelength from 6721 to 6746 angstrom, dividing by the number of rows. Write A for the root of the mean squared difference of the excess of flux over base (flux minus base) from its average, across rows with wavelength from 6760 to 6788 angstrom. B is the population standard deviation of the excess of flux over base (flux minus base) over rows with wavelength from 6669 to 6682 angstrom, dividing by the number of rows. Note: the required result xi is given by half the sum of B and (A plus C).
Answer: 1.23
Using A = 0.75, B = 0.83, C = 0.88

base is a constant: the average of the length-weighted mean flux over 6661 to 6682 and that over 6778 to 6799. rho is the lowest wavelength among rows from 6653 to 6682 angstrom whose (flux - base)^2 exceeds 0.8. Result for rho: 6655.49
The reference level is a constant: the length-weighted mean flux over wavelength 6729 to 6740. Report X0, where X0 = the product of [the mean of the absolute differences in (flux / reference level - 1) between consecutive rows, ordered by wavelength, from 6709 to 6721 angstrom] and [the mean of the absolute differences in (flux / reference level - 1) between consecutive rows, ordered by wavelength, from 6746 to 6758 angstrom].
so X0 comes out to 0.040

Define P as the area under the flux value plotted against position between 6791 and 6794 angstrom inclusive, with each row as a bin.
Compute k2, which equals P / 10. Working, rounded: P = 27.3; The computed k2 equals 2.73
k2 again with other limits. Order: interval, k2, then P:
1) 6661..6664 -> 2.63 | 26.3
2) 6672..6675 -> 2.66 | 26.6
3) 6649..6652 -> 2.77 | 27.7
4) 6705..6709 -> 3.46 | 34.6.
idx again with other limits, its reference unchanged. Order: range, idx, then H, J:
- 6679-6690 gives 1.3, 0.055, 0.042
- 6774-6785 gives 0.4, 0.048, 0.106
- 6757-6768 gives 0.0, -0.003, 0.064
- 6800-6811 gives 0.9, 0.052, 0.061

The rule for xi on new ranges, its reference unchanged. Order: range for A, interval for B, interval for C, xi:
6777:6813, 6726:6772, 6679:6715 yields 1.27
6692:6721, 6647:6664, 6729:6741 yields 1.68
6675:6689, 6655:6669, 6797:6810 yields 1.40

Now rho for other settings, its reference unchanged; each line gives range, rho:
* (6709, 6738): 6709.35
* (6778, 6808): 6779.23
